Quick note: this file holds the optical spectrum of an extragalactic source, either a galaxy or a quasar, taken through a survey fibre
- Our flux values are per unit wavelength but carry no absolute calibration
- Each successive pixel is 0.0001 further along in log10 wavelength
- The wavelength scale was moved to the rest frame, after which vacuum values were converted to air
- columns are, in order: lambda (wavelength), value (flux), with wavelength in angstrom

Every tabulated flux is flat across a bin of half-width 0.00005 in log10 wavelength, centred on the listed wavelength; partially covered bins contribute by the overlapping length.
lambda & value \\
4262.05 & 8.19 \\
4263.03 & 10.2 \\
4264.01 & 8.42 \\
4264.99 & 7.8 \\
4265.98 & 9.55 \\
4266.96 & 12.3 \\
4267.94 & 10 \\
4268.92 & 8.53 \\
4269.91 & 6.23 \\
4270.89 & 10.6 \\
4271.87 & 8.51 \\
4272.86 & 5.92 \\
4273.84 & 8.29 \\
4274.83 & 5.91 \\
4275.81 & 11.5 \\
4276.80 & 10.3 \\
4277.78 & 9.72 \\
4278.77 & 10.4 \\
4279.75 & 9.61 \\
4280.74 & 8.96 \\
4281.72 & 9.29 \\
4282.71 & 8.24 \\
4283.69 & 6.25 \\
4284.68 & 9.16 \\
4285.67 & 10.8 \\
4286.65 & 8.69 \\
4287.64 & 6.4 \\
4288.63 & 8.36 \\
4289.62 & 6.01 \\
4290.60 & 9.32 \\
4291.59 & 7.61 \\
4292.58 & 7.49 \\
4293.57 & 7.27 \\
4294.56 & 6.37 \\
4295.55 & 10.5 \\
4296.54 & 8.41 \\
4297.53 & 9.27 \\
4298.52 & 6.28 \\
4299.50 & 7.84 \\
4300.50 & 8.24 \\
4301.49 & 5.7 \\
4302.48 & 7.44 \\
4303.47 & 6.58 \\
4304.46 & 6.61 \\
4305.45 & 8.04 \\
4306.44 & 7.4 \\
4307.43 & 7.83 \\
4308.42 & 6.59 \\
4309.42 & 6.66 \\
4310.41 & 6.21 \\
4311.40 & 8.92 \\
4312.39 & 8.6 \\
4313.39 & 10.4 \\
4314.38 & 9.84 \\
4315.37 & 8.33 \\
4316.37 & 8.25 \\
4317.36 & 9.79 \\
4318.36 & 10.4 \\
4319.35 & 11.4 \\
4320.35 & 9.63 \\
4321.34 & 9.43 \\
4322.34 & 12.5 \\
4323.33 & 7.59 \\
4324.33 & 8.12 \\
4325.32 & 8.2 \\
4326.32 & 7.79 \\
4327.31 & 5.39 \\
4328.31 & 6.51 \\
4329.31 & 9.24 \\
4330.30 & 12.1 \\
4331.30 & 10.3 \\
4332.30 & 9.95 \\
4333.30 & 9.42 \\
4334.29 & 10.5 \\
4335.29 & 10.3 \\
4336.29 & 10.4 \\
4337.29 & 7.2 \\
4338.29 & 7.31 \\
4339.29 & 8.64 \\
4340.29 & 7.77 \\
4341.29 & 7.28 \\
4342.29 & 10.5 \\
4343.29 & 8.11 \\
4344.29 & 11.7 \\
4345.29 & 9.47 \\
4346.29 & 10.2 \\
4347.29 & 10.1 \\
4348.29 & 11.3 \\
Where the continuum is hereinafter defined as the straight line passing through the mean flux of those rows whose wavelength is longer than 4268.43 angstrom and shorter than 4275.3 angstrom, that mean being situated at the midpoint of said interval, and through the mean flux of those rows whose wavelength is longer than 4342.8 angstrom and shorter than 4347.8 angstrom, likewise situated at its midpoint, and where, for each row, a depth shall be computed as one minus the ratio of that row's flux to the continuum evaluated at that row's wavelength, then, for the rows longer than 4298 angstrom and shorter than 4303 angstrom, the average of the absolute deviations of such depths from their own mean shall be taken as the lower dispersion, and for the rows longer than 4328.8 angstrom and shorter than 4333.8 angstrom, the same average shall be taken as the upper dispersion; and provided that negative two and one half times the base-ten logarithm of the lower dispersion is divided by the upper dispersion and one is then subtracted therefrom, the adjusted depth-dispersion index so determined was 27.9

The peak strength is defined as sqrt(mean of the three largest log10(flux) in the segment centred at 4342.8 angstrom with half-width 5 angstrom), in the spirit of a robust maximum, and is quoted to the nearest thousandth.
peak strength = 1.016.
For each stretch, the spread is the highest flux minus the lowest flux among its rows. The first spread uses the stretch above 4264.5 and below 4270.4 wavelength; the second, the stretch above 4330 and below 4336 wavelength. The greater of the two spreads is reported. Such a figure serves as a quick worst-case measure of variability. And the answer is 6.1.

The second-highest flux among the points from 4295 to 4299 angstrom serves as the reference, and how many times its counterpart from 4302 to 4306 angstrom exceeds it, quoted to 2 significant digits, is 0.80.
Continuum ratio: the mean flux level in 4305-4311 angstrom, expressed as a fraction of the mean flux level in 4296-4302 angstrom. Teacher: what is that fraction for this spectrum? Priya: 0.93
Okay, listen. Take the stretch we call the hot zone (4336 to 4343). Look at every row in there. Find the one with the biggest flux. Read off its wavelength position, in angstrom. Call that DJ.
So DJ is 4342.29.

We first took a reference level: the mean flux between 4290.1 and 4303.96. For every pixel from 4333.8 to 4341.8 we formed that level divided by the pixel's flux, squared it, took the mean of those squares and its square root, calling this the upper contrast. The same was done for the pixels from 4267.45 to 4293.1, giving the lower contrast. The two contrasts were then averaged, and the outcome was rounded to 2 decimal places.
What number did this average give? 0.94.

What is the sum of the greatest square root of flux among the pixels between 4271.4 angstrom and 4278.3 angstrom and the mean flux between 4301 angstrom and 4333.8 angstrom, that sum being 11.9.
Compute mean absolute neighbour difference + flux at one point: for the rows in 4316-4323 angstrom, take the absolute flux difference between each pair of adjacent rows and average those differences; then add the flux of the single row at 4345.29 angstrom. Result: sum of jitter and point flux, 10.8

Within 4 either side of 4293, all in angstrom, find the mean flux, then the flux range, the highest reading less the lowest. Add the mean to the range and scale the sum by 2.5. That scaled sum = 30.9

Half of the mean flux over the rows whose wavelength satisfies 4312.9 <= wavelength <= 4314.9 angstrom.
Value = 5.06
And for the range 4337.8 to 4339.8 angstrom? 3.99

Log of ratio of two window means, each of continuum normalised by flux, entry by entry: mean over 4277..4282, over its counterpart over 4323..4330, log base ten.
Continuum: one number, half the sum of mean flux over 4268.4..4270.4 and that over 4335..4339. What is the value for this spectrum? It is -0.11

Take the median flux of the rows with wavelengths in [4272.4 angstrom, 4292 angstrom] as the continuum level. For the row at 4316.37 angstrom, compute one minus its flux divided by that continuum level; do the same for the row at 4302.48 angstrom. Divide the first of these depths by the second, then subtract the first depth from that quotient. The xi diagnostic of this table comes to 0.4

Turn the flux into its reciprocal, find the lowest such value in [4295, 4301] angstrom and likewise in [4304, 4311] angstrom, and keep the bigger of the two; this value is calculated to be 0.124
